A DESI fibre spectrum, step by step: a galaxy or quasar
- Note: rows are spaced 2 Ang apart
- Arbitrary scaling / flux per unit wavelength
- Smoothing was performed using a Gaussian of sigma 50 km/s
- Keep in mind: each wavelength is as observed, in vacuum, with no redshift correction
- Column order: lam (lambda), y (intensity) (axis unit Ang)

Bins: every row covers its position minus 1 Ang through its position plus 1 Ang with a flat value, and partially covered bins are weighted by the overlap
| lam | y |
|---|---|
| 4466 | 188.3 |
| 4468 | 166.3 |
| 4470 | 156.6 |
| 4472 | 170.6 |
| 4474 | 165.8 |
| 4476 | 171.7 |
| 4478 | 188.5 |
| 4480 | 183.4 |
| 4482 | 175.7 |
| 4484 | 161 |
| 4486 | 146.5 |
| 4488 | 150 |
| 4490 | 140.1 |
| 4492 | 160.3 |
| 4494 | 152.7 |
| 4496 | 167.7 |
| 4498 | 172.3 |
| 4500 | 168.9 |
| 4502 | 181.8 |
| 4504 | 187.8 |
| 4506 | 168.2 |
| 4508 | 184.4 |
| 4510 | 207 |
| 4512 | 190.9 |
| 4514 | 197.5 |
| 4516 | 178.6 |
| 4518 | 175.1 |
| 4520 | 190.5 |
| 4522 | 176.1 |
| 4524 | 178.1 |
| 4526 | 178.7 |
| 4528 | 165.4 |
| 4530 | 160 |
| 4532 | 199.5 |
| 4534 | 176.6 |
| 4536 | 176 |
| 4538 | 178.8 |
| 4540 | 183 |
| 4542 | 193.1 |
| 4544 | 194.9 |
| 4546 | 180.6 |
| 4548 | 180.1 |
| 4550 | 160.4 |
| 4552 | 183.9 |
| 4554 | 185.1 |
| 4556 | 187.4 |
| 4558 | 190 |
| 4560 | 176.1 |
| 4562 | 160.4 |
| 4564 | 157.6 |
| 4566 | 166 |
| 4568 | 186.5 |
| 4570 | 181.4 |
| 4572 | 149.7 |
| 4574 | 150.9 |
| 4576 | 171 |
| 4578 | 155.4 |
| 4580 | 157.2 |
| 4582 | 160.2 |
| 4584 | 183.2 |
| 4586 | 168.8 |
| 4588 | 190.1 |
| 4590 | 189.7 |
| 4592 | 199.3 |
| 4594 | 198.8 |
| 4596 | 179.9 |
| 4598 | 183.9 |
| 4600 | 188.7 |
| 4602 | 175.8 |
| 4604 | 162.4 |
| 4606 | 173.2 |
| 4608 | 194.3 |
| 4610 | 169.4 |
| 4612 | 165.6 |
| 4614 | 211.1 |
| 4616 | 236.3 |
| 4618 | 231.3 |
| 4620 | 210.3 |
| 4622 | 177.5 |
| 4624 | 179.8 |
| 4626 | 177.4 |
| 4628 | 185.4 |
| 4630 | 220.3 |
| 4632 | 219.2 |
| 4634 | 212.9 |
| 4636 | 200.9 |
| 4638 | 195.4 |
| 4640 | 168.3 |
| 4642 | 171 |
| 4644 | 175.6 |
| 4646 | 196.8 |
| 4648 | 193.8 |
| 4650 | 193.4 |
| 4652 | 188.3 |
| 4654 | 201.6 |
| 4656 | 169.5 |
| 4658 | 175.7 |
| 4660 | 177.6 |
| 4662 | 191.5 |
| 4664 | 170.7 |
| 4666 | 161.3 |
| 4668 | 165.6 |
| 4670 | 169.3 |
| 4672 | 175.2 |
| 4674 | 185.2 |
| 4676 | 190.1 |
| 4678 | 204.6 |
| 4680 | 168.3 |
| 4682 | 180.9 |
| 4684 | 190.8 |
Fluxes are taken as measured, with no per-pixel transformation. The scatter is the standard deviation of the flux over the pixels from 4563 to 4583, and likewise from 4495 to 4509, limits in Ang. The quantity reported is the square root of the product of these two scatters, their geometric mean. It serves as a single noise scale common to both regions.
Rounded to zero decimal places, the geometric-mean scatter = 10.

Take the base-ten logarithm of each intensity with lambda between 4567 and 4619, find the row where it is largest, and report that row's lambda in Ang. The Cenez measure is 4616 Ang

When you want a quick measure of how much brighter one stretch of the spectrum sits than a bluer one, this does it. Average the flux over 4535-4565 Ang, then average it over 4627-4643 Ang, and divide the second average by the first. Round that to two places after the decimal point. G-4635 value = 1.10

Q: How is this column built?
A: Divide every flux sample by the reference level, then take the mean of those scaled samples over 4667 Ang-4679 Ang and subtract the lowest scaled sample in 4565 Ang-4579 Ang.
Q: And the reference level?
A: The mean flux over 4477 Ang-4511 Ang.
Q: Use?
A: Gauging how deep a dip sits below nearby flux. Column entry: 0.19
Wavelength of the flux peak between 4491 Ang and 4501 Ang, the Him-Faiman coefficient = 4498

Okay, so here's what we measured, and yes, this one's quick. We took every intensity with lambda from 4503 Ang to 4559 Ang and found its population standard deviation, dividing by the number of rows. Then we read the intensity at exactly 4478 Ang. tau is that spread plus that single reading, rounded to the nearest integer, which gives 199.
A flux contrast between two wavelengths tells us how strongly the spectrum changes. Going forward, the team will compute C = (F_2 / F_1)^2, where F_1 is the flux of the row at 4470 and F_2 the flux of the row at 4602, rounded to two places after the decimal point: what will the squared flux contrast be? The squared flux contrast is 1.26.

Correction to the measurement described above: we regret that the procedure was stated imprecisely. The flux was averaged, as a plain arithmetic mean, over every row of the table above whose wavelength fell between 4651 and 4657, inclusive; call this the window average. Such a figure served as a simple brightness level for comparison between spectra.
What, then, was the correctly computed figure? 186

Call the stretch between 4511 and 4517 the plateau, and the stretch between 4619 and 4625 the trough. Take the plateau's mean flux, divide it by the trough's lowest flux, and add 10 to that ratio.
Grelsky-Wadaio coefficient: 11.1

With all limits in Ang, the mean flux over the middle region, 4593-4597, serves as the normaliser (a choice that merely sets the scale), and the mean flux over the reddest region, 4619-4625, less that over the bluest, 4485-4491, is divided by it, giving 0.23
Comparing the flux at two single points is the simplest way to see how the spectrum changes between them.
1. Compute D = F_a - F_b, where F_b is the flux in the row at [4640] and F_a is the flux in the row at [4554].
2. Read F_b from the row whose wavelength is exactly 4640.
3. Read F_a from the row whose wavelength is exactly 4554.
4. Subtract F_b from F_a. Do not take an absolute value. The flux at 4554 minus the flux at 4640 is 17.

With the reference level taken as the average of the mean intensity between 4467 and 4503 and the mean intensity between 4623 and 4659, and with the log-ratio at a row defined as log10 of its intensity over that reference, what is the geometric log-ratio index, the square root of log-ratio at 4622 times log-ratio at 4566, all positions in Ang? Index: 0.01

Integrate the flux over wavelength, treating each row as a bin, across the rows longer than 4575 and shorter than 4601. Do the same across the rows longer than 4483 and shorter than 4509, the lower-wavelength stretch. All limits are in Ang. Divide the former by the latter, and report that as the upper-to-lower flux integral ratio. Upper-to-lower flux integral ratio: 1.09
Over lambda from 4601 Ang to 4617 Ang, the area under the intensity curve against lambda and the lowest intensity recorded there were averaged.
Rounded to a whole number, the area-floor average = 1569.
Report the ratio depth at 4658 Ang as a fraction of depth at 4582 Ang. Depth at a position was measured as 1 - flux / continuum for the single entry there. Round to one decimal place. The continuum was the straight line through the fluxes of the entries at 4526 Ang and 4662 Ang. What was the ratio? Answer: 0.6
